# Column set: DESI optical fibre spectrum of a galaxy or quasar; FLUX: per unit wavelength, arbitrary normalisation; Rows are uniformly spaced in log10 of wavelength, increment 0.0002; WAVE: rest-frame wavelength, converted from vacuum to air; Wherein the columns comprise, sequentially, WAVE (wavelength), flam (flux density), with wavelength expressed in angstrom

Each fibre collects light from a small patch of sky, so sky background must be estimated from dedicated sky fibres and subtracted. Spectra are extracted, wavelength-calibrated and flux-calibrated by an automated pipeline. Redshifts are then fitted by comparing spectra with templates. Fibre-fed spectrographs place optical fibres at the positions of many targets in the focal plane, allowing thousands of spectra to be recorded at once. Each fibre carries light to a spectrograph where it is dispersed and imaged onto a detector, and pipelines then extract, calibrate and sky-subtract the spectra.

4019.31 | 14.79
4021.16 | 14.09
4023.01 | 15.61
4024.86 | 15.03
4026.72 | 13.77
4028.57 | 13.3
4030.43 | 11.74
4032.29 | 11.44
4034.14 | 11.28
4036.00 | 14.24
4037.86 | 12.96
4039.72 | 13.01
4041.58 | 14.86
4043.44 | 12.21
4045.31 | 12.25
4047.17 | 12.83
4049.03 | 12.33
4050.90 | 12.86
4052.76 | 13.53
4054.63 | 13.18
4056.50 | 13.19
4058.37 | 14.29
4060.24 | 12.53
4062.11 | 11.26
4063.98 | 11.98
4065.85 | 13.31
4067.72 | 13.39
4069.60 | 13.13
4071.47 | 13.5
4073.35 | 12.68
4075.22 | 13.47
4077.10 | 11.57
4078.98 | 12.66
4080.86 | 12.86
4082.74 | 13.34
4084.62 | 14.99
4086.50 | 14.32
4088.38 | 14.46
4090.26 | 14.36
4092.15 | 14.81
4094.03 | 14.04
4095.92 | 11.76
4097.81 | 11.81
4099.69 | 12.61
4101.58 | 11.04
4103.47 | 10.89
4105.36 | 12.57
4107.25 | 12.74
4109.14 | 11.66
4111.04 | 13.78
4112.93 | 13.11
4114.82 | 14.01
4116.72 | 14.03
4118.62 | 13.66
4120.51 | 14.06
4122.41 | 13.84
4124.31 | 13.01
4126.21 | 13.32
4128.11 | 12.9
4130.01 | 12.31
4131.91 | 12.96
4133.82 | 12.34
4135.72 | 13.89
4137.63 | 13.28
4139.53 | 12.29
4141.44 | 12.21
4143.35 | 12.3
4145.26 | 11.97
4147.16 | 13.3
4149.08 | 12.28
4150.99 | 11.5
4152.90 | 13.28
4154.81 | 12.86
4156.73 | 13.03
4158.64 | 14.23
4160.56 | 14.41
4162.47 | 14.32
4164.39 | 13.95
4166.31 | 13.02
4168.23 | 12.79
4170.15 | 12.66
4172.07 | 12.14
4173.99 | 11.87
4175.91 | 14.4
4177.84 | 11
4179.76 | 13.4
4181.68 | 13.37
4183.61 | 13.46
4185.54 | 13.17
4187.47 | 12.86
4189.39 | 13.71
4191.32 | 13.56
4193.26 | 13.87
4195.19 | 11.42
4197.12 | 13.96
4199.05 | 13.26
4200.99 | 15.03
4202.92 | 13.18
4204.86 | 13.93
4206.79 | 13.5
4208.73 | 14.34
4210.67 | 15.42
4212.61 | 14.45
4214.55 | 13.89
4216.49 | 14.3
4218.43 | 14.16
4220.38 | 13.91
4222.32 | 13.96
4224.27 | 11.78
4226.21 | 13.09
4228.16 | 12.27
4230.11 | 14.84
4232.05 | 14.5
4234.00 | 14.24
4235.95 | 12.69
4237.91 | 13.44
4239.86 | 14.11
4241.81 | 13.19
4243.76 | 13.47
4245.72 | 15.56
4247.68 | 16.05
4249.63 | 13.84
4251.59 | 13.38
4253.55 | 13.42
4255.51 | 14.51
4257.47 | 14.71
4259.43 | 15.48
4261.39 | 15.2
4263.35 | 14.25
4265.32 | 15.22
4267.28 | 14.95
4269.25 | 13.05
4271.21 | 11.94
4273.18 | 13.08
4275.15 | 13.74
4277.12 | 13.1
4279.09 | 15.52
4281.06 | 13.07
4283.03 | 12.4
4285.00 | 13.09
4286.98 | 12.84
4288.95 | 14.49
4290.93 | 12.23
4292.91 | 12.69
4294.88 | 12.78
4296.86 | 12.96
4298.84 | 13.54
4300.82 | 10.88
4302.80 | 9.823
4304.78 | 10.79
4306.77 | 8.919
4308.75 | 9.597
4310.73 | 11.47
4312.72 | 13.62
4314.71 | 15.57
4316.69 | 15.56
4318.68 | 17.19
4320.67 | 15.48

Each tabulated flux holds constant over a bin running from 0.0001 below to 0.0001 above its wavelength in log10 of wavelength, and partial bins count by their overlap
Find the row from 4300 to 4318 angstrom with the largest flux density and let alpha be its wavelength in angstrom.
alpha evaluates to 4314.71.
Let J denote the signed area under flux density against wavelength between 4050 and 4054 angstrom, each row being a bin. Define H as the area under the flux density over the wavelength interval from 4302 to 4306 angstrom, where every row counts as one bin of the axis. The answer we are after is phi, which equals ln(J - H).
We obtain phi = 2.5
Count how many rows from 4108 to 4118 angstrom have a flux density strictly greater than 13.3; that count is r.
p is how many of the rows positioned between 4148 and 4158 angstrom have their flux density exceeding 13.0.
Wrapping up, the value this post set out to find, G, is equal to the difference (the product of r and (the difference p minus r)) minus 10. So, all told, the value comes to -13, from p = 2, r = 3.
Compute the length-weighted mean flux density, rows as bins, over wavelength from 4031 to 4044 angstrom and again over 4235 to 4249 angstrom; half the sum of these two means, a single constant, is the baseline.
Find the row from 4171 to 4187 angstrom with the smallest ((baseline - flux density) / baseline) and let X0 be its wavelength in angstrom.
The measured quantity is 4175.91 angstrom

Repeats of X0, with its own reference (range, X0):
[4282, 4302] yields 4288.95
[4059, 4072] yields 4071.47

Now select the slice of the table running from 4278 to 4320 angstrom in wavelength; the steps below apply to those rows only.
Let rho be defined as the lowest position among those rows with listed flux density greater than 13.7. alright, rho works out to 4279.09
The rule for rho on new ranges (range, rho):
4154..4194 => 4158.64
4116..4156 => 4116.72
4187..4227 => 4189.39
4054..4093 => 4058.37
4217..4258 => 4218.43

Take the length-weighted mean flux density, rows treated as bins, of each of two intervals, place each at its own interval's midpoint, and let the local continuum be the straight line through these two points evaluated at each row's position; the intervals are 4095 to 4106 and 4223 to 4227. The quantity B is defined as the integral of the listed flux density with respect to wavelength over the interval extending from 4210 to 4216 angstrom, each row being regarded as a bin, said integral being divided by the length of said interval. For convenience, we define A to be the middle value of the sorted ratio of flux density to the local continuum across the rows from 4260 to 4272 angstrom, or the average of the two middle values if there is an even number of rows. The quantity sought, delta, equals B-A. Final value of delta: 13.4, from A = 1.14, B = 14.52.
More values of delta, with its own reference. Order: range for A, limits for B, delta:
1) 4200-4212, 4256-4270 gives 13.6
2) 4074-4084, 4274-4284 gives 12.5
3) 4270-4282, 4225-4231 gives 12.3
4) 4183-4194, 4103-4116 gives 11.7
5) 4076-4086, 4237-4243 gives 12.5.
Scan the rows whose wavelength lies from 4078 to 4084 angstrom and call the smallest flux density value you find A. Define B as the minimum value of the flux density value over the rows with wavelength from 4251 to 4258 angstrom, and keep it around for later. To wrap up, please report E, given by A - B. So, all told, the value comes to -0.72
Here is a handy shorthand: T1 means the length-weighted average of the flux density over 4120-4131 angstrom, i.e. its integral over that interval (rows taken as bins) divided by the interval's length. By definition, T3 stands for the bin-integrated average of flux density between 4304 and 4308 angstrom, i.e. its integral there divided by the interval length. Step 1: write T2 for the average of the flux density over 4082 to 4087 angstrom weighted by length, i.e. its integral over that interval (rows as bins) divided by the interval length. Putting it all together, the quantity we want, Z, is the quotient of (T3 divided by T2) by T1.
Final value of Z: 0.052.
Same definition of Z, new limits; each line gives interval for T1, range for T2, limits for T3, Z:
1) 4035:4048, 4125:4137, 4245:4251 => 0.088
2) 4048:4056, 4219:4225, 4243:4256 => 0.083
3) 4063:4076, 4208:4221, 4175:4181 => 0.069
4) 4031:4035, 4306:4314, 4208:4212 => 0.117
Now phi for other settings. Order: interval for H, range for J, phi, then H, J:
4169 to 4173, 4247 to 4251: 2.2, 50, 58.9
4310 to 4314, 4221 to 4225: -0.1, 51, 52.1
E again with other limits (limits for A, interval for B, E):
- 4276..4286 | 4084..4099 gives 0.64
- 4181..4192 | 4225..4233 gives 0.59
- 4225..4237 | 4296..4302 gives 1.39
